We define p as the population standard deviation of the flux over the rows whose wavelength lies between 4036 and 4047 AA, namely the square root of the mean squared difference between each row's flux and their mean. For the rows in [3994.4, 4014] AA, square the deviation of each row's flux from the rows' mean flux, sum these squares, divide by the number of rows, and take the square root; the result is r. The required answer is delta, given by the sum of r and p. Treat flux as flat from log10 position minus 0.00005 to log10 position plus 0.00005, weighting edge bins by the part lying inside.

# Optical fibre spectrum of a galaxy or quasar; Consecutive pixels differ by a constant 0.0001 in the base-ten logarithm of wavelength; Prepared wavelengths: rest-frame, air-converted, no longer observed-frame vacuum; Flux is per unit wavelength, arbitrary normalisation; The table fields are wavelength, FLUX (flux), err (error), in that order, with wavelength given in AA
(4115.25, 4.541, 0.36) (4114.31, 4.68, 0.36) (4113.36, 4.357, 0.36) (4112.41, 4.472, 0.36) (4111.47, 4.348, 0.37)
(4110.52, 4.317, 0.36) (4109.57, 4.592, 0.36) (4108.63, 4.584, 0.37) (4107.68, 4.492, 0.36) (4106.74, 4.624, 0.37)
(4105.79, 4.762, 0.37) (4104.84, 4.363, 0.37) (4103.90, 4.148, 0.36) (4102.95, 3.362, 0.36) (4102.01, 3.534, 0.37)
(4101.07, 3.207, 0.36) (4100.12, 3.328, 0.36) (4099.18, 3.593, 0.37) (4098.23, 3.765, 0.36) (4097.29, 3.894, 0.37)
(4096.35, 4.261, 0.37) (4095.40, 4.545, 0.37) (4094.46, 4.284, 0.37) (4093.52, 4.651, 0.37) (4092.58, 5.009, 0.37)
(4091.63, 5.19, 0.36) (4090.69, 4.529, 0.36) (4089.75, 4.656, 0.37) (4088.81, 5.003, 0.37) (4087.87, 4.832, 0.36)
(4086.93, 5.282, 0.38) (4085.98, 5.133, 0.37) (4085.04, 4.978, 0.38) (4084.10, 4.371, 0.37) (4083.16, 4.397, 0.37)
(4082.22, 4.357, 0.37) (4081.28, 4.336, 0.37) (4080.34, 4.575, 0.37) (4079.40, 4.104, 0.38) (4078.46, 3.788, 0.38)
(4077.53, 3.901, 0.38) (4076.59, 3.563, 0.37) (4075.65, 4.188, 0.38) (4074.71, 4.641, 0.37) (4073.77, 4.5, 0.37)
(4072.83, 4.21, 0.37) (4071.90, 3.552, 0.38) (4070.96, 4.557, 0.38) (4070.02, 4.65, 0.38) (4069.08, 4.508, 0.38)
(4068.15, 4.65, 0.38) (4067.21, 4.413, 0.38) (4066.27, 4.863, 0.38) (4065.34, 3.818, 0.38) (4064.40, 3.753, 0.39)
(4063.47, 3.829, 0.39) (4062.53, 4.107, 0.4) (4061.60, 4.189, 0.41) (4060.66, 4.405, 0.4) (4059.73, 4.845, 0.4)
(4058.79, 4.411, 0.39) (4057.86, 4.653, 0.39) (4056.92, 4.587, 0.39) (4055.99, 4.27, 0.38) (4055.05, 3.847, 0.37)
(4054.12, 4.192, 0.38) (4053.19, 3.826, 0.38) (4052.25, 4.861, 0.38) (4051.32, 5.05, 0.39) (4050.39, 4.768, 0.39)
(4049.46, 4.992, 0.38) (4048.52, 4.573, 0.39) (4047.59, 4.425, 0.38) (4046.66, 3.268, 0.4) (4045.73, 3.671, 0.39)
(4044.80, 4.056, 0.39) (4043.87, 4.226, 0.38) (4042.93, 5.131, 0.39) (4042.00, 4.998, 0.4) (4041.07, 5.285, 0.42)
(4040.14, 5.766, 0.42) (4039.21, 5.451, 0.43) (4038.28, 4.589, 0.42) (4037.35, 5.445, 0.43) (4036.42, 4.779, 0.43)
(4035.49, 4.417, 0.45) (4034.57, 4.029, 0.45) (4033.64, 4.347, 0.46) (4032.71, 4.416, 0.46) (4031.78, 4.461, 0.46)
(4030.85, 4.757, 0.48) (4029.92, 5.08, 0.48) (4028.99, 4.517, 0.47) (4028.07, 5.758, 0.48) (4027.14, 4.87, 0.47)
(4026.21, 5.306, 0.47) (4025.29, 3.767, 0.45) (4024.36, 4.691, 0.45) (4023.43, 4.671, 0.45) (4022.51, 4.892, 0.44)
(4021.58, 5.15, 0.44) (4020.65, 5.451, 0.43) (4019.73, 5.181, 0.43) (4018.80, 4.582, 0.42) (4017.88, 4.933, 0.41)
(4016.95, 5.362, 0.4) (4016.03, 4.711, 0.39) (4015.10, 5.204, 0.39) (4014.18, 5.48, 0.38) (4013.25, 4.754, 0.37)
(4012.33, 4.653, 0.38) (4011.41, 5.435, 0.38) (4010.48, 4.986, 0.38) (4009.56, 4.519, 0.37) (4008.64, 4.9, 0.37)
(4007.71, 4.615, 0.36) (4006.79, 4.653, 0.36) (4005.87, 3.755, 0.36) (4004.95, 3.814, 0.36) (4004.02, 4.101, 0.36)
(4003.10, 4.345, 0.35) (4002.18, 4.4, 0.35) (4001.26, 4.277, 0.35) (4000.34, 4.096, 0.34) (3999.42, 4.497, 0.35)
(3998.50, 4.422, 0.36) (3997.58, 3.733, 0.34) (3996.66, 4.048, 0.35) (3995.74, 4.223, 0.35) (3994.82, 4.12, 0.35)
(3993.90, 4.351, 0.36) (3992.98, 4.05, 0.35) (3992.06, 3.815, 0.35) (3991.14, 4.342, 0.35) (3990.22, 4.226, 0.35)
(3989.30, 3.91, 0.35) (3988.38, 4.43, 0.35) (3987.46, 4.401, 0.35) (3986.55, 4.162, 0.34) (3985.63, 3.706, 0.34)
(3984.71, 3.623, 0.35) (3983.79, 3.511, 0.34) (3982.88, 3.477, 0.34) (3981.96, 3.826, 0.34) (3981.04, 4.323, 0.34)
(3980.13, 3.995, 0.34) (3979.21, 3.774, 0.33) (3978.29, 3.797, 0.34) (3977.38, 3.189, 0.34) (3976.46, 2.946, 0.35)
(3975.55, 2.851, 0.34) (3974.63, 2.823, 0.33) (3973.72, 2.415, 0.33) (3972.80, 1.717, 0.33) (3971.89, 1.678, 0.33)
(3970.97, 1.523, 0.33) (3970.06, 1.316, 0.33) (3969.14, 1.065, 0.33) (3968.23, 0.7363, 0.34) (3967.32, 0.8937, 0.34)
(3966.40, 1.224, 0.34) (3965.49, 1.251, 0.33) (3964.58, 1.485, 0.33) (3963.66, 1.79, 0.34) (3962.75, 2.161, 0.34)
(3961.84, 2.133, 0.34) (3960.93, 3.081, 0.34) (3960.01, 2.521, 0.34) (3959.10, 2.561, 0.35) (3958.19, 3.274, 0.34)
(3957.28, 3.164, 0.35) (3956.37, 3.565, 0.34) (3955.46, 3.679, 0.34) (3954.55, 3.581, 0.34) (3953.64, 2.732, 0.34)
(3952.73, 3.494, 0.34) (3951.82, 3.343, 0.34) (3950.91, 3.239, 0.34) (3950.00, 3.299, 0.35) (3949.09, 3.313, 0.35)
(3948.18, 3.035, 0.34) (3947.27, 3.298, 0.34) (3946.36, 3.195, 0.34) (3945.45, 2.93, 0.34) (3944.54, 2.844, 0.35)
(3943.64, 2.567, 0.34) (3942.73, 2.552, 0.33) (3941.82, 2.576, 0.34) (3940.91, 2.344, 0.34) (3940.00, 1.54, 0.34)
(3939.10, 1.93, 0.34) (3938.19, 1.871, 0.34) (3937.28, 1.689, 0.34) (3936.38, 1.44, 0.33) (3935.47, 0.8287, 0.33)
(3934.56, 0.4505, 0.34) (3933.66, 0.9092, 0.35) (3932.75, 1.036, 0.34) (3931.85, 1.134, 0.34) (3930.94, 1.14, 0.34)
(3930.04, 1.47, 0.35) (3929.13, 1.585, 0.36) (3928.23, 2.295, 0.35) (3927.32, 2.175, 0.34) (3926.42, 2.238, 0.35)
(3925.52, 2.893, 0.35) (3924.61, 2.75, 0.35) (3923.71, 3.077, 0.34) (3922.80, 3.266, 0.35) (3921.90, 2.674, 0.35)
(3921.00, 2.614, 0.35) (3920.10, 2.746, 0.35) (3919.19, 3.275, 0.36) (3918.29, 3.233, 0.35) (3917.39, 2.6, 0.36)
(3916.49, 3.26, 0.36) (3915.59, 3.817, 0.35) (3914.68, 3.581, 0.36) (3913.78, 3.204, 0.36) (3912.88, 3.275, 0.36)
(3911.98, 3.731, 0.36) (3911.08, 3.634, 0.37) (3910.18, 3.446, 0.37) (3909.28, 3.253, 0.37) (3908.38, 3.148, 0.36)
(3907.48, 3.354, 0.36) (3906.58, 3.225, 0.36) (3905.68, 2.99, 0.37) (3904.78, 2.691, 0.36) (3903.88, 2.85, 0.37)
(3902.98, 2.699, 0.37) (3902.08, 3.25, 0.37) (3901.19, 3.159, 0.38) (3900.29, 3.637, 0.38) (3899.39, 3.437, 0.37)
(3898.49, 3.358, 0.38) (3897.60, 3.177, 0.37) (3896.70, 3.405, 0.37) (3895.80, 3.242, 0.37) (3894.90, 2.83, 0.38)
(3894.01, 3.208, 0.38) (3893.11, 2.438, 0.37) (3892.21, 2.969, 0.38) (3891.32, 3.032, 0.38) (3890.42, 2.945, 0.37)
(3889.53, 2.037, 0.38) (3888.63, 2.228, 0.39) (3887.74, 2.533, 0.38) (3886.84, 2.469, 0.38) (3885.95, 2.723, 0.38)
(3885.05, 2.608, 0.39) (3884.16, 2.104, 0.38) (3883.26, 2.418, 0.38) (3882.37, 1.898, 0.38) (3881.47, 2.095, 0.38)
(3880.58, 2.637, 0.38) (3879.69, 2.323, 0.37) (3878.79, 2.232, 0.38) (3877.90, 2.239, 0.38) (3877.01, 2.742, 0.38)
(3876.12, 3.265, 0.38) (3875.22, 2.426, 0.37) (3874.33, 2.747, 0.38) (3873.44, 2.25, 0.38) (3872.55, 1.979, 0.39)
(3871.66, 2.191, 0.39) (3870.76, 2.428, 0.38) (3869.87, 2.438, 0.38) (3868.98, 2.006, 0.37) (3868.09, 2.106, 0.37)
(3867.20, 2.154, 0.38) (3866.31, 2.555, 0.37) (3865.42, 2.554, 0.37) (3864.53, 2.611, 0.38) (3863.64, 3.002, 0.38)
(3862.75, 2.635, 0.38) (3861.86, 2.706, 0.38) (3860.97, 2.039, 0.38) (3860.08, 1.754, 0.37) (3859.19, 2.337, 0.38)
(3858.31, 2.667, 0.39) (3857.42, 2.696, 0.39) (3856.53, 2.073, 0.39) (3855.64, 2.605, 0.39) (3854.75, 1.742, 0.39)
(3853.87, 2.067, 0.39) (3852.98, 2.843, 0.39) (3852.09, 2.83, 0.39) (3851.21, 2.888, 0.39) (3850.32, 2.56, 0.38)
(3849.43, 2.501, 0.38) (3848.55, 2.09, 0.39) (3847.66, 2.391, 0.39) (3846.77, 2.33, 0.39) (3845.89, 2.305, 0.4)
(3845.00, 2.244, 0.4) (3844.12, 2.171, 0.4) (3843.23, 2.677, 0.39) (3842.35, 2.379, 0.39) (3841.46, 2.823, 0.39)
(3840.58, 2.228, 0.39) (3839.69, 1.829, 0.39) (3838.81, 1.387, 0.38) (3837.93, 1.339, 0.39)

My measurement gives 1.2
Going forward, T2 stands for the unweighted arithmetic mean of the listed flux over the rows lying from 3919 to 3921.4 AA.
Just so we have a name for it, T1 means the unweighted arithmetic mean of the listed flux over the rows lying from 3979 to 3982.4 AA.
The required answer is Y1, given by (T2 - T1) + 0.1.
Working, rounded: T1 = 4.0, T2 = 2.9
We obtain -1.0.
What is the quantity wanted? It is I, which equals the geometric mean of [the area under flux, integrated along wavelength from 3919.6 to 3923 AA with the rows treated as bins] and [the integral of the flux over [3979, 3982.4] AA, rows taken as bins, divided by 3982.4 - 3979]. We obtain 6.2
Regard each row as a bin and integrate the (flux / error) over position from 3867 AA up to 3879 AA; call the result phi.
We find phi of 75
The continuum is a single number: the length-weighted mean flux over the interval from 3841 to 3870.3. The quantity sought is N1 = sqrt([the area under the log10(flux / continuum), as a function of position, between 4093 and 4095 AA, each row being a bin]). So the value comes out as 0.73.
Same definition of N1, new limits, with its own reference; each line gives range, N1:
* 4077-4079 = 0.64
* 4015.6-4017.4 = 0.76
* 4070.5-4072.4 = 0.65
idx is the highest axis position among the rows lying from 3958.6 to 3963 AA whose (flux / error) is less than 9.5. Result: 3962.75 AA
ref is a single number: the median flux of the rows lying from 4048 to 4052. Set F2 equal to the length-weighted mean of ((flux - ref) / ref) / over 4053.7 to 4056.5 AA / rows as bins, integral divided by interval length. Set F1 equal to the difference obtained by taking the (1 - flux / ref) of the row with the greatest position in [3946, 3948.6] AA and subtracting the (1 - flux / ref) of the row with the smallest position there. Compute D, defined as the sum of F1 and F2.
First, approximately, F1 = 0.03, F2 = -0.2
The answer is -0.1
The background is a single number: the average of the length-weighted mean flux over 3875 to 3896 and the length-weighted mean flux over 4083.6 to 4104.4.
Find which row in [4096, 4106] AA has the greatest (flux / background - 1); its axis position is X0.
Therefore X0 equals 4105.79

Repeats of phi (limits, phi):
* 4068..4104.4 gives 423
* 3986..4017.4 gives 386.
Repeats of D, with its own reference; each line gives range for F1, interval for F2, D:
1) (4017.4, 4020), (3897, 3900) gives -0.4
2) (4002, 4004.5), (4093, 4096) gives 0.0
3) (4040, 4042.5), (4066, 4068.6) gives 0.1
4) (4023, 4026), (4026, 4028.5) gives 0.3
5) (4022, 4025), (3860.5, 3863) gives -0.5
